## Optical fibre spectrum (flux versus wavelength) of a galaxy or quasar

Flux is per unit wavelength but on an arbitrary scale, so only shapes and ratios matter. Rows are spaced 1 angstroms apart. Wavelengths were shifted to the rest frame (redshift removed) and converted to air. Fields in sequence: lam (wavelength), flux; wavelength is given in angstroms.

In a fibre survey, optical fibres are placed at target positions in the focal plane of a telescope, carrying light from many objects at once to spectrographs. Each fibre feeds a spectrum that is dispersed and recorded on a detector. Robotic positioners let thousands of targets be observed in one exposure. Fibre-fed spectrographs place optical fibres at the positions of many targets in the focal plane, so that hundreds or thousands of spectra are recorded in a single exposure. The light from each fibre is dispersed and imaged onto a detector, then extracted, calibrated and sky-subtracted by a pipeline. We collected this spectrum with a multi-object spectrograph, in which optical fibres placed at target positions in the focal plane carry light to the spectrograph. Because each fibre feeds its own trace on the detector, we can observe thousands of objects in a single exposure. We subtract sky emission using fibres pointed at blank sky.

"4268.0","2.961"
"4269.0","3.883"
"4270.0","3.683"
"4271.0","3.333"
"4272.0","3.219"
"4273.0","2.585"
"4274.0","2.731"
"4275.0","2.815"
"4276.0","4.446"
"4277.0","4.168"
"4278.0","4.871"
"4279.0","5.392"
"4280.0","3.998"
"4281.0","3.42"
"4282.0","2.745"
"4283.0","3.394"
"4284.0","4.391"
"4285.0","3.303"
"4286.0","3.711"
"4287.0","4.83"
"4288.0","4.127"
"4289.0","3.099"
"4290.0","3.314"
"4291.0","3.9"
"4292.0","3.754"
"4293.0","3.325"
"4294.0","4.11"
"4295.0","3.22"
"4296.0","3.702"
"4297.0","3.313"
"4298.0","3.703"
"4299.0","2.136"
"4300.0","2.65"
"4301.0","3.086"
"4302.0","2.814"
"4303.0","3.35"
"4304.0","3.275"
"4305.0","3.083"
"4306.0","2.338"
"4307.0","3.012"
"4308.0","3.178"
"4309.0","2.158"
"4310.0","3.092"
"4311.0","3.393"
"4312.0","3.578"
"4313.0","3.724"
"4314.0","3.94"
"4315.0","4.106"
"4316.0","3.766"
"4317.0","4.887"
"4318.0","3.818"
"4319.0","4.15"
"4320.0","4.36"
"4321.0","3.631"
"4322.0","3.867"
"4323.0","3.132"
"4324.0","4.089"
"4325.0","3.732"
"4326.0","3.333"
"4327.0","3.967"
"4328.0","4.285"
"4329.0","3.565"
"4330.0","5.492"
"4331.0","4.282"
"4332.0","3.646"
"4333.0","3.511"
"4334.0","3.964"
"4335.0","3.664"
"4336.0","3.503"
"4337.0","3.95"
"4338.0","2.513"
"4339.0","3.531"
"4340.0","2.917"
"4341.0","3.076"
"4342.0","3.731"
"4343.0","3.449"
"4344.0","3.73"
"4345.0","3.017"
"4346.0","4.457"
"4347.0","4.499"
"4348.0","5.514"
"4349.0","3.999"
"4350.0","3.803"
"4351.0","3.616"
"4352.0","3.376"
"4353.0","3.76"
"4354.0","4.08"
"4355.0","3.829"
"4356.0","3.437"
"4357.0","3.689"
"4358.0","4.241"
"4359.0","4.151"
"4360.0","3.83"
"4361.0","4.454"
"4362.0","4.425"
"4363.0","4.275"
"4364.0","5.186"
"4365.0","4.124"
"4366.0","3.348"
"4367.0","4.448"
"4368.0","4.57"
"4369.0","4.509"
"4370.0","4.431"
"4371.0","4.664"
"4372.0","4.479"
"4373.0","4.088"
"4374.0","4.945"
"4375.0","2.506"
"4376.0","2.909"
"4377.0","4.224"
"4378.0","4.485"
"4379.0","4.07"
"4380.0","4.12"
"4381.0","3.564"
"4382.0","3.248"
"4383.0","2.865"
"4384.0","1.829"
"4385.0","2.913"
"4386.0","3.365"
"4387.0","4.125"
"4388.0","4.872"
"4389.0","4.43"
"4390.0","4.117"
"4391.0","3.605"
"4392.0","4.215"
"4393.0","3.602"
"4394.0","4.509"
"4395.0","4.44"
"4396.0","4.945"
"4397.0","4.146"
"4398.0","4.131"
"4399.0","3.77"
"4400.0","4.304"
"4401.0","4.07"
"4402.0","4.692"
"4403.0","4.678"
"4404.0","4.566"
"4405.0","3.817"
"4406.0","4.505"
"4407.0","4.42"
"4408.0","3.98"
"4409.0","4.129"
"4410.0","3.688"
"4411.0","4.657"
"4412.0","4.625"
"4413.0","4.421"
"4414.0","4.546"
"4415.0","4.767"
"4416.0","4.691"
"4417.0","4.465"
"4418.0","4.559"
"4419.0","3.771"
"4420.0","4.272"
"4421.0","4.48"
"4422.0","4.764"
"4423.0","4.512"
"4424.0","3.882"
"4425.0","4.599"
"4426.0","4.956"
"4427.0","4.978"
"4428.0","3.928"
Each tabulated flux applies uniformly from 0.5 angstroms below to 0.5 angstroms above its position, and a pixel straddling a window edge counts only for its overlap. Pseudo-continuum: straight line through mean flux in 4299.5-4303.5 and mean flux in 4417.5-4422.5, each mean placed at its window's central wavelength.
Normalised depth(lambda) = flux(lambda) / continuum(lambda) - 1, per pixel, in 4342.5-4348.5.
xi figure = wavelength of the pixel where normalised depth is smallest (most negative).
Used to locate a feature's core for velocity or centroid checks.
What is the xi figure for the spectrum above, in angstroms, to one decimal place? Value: 4345.0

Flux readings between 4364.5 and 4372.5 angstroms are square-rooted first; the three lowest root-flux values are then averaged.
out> 1.99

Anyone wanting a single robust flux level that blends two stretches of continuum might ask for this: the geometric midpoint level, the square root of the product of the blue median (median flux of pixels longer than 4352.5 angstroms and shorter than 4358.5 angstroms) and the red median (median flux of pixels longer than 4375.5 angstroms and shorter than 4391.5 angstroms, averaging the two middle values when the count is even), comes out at 3.82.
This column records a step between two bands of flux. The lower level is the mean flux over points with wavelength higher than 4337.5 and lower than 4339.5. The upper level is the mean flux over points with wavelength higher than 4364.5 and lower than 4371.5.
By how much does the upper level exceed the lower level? 1.3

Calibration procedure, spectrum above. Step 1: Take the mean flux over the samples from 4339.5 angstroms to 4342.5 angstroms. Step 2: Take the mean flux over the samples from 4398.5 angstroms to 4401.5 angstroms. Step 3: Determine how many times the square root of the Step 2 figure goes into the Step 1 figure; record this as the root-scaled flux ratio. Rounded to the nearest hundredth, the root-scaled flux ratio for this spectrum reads 1.61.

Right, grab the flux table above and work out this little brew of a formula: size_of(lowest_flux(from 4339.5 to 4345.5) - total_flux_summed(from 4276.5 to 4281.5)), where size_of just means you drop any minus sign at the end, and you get 19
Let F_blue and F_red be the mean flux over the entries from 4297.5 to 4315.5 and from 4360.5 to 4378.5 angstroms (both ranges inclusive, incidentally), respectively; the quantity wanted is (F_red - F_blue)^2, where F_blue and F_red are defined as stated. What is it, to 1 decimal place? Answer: 1.2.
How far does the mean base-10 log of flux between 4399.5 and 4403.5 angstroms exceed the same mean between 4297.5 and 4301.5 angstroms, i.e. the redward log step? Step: 0.19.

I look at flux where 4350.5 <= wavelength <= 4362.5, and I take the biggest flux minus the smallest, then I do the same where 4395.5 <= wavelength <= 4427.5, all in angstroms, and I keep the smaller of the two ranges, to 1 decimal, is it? 1.1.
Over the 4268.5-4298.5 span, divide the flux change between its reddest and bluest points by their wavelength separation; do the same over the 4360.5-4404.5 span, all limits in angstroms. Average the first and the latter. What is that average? 0.00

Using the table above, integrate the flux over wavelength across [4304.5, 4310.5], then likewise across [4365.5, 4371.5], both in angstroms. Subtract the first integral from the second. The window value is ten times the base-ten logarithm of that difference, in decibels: 10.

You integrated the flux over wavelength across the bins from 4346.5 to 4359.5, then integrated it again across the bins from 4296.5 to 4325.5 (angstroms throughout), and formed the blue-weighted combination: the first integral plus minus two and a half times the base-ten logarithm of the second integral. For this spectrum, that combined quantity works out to 47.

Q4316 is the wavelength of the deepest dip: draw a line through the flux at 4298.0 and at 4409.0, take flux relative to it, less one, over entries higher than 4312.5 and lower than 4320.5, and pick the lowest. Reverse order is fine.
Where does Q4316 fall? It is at 4313.0 angstroms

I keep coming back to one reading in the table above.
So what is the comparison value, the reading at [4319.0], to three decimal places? 4.150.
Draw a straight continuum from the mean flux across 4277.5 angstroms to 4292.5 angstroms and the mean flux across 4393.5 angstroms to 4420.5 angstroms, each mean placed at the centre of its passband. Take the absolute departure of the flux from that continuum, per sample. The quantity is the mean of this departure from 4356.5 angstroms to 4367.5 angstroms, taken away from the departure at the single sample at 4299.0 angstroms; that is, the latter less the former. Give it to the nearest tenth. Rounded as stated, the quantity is 1.5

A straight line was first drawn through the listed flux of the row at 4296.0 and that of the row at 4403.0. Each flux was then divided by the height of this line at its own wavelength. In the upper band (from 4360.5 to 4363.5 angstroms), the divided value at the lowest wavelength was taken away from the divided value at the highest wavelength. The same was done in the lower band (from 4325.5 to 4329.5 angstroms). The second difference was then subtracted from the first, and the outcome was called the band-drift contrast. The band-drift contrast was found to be -0.10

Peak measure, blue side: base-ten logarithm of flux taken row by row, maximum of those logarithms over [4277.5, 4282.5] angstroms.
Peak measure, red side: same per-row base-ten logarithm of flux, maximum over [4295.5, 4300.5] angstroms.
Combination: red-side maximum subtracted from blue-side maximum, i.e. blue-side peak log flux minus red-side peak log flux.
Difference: 0.16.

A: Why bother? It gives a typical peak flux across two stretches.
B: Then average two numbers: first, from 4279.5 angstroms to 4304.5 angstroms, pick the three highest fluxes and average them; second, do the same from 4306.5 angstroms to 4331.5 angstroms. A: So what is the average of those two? 4.7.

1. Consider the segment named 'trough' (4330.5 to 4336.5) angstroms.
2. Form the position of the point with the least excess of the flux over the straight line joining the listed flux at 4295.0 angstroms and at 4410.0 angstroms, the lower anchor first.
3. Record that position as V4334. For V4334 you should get 4336.0 angstroms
